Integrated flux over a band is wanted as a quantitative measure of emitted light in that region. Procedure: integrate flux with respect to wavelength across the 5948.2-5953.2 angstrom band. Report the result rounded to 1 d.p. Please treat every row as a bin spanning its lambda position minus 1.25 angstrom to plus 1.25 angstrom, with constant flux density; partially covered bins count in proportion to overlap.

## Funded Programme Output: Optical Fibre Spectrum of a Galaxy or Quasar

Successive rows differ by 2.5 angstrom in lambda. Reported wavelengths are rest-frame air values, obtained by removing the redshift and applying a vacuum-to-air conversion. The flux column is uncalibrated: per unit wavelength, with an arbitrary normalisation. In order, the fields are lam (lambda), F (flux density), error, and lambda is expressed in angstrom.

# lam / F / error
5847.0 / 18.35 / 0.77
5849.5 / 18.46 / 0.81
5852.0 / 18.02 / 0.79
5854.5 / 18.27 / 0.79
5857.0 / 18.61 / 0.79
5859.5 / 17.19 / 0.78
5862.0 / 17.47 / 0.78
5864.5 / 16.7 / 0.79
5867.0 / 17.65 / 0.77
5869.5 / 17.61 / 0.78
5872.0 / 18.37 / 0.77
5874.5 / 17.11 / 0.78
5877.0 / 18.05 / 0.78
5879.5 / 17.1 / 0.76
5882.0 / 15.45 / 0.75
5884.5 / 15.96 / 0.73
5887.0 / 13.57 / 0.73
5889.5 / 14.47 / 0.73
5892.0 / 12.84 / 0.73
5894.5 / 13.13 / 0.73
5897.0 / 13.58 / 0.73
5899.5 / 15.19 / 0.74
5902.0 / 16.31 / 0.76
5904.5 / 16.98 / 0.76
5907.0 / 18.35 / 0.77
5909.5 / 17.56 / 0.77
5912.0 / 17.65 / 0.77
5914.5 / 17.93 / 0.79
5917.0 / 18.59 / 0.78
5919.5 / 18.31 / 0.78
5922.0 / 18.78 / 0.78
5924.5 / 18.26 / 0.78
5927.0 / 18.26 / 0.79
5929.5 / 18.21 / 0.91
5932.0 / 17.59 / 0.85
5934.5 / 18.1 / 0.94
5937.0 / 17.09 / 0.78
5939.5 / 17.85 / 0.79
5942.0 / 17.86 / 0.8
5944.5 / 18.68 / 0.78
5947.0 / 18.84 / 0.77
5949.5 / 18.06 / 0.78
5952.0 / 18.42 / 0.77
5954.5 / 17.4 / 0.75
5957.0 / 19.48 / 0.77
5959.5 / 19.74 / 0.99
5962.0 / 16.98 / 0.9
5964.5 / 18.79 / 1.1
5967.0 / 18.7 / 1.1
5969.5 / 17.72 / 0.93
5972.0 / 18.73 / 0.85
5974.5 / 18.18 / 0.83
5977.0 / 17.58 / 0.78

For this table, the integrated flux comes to 91.2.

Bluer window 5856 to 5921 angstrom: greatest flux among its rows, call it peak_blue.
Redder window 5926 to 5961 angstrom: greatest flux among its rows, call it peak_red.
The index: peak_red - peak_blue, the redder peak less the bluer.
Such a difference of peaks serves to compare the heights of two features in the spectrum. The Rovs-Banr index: 1.13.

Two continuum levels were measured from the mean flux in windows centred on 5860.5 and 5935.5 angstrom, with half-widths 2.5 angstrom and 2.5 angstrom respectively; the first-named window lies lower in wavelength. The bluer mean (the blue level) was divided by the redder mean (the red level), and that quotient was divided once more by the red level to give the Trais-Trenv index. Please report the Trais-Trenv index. 0.0560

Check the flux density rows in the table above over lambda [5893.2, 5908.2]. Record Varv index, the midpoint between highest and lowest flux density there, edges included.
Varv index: 15.7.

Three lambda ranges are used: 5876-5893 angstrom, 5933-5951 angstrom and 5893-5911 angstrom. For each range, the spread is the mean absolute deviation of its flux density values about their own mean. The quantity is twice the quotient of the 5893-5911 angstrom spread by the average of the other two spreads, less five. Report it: -1.5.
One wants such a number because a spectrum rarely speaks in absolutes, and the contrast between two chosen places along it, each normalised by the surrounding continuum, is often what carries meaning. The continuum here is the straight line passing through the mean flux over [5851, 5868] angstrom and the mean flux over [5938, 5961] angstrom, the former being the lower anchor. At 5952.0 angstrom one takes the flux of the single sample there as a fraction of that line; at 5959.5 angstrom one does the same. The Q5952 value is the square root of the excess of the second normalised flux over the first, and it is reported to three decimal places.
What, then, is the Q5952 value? 0.260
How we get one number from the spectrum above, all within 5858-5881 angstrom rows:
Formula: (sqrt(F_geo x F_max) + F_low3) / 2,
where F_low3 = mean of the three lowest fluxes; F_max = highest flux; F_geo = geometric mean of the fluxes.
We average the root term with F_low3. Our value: 17.4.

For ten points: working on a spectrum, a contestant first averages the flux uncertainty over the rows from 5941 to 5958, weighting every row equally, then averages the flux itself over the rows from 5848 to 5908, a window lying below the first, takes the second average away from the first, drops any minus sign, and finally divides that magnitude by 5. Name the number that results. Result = 3.15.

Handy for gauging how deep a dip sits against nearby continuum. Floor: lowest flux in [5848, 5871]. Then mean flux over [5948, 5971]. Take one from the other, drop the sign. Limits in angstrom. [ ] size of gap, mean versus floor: 1.7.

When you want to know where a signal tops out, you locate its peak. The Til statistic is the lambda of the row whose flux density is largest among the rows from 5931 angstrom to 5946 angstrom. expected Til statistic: 5944.5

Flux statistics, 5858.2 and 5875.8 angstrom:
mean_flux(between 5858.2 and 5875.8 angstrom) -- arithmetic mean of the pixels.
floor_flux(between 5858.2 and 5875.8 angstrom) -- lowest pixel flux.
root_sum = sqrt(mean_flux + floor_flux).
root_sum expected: 5.84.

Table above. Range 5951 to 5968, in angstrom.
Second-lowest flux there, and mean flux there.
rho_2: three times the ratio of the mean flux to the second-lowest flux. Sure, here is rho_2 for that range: 3.2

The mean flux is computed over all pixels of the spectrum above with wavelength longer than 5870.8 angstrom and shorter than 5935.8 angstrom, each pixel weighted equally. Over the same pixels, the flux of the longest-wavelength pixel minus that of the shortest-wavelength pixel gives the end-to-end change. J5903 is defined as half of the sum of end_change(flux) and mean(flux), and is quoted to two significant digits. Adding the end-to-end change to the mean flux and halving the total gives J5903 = 8.2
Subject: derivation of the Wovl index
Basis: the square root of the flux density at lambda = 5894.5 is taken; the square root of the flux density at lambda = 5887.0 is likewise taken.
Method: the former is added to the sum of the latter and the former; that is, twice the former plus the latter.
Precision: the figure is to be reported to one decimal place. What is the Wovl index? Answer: 10.9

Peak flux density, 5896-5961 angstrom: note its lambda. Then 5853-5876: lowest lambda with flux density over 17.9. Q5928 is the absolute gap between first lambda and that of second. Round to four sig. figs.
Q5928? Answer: 105.0 angstrom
